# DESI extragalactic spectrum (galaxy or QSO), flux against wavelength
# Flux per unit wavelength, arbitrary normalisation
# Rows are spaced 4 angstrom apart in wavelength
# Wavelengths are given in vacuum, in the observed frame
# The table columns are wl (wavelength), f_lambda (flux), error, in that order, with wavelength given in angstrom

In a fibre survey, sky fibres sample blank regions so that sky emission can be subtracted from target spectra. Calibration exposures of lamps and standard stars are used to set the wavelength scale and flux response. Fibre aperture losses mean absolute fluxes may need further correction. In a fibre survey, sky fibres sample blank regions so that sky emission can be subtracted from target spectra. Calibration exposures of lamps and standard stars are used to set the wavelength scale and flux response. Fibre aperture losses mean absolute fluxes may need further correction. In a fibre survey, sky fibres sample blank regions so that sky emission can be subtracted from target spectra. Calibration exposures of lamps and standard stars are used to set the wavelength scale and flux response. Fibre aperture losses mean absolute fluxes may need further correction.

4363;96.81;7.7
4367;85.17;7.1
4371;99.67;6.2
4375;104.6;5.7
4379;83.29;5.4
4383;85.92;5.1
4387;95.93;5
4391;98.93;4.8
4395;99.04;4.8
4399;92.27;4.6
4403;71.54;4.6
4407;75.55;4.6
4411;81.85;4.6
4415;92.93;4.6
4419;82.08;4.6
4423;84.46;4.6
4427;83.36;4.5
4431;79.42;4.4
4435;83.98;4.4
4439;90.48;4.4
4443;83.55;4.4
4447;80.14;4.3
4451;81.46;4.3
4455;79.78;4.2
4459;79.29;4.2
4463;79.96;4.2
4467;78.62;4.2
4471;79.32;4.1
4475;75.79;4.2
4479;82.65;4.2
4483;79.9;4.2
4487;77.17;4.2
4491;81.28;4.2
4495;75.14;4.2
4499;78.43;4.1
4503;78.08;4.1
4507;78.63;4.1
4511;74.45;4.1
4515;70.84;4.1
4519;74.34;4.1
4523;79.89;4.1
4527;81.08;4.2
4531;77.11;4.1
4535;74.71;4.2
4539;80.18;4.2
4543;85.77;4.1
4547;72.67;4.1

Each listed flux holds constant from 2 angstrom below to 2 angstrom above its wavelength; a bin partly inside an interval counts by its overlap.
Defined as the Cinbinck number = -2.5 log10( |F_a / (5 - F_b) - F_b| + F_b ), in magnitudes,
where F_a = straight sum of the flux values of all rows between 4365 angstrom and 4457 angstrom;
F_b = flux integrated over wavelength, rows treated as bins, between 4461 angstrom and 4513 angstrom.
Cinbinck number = -9.8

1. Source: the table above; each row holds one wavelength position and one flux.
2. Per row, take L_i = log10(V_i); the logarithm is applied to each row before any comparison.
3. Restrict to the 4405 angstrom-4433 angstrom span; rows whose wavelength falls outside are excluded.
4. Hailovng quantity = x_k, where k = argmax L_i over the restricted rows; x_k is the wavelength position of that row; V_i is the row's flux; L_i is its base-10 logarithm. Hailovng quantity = 4415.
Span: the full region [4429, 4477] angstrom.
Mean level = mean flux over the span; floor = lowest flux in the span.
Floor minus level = -5.2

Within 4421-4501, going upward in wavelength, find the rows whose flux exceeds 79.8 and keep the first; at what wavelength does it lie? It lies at 4423 angstrom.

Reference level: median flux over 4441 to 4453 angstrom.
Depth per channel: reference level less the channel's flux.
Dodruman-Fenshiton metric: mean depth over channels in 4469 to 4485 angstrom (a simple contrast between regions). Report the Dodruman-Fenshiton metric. 2.0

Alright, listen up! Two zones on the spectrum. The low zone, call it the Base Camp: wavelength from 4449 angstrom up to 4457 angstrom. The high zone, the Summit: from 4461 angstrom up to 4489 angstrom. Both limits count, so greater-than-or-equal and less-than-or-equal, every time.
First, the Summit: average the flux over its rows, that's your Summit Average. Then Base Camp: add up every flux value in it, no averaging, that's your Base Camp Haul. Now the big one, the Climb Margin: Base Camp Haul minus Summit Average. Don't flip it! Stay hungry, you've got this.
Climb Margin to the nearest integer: 82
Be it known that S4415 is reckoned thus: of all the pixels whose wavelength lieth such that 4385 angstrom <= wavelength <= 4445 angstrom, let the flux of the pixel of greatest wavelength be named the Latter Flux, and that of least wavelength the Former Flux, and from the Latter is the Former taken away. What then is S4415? -12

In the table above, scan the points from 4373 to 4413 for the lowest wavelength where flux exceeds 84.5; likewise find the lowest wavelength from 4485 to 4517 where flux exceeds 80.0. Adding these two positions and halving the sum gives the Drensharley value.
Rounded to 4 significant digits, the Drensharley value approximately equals 4433 angstrom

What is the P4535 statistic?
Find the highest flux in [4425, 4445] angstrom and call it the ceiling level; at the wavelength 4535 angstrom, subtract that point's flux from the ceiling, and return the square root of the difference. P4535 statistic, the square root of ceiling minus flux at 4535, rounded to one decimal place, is 4.0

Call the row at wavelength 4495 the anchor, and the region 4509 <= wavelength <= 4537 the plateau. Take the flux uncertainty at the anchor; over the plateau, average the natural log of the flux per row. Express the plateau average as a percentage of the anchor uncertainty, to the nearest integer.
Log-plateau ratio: 103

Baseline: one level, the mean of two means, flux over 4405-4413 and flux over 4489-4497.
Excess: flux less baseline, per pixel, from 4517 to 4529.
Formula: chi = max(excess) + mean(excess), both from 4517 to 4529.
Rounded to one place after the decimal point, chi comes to 2.6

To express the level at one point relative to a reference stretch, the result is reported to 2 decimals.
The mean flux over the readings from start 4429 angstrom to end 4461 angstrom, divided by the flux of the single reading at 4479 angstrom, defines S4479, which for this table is 1.00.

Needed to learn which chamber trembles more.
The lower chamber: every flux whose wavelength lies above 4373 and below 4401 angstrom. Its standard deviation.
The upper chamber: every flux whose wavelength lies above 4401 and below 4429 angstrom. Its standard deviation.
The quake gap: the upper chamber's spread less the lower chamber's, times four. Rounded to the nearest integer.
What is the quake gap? -3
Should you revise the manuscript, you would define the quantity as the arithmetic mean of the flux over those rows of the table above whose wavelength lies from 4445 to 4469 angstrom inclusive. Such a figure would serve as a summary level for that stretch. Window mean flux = 79.9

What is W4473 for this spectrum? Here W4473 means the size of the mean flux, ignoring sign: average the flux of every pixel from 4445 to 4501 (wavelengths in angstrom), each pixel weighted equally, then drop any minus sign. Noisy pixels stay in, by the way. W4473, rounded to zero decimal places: 79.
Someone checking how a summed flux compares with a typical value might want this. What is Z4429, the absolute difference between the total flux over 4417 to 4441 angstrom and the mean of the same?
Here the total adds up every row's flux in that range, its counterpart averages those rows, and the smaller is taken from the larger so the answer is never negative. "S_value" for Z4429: 420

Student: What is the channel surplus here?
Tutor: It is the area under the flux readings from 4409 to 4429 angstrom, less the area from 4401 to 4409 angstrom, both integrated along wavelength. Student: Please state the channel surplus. 1110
